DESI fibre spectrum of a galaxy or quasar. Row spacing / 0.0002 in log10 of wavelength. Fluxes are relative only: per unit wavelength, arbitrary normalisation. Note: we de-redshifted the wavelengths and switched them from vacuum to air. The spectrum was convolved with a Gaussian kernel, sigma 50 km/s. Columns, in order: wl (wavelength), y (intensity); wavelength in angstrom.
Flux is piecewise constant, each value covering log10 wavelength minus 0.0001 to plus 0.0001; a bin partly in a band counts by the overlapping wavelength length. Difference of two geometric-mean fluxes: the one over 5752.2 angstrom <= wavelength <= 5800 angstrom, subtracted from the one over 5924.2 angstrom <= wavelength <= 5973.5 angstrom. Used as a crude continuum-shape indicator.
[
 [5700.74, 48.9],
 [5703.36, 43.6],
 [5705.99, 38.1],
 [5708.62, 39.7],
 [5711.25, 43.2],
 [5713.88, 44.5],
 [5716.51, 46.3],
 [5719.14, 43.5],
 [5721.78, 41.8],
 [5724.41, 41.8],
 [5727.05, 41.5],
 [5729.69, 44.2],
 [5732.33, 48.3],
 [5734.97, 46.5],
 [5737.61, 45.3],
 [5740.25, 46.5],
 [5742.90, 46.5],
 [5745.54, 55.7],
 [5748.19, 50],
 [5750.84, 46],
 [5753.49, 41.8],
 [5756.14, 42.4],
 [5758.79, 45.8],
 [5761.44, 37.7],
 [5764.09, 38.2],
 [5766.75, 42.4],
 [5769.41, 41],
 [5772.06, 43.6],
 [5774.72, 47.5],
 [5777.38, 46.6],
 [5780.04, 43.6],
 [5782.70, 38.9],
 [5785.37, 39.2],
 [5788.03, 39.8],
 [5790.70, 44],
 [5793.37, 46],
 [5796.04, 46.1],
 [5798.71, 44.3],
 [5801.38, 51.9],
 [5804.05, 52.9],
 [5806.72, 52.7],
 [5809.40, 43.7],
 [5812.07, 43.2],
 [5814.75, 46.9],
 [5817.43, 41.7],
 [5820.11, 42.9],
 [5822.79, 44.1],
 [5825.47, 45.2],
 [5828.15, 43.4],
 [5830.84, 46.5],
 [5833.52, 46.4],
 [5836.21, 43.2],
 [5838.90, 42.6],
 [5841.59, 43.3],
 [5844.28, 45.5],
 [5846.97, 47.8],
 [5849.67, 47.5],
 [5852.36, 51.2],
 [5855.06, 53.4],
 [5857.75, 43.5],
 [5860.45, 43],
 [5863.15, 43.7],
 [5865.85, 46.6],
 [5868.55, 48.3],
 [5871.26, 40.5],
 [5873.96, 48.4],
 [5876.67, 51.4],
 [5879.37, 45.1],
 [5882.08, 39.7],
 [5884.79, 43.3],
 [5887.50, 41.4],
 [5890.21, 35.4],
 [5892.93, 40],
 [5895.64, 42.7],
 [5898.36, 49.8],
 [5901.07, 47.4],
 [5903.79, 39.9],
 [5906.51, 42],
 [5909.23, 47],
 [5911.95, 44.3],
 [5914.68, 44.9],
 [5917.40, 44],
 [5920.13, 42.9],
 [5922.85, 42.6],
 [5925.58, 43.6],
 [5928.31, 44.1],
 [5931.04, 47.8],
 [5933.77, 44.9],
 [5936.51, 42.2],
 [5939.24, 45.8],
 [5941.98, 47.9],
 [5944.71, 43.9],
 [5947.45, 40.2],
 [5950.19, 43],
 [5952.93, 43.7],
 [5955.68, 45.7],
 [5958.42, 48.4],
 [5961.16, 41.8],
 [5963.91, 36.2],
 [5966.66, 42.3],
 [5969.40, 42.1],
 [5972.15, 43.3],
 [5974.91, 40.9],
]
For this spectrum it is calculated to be 1.0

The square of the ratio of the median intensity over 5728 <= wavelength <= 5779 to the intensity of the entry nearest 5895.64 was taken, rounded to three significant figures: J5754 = 1.15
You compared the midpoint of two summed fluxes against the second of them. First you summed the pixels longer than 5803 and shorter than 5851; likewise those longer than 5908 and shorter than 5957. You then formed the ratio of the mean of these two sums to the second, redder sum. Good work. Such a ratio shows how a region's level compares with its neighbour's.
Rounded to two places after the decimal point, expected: 1.01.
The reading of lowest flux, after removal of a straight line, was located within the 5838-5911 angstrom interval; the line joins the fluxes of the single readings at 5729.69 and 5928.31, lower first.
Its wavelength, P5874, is 5890.21 angstrom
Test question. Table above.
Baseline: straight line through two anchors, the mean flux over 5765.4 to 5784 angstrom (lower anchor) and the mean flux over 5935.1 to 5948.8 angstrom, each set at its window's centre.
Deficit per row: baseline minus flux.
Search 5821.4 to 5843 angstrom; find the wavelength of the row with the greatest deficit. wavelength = 5838.90 angstrom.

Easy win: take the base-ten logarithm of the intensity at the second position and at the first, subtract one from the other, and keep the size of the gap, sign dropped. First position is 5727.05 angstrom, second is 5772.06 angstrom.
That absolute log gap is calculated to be 0.0214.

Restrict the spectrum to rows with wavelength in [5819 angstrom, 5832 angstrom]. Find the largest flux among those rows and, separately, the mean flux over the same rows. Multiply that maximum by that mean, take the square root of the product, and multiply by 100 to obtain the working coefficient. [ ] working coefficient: 4545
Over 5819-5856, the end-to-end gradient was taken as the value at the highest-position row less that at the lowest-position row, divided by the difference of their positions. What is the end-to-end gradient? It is 0.30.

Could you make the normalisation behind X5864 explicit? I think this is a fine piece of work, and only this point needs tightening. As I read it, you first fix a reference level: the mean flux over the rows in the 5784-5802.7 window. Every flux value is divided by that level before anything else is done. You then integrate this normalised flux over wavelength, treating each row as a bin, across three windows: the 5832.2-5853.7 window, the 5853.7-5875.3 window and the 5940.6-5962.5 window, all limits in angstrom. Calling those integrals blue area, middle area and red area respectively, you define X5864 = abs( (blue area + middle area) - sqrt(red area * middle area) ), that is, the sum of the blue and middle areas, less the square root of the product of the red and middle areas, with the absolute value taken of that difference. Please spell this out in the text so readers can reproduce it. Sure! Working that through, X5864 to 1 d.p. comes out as 22.5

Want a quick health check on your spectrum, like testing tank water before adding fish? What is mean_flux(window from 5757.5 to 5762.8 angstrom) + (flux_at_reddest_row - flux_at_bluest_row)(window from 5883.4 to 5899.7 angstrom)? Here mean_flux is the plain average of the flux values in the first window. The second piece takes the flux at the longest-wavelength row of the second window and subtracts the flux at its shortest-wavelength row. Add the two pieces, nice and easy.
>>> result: 48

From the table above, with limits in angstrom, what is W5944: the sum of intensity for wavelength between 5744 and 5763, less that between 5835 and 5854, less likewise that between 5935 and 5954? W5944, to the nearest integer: -308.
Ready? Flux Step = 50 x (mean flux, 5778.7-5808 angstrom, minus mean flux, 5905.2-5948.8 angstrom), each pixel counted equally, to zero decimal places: 57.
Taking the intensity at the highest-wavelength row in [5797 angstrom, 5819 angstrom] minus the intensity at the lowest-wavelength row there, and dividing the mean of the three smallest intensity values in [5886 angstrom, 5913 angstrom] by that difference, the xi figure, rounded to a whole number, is -15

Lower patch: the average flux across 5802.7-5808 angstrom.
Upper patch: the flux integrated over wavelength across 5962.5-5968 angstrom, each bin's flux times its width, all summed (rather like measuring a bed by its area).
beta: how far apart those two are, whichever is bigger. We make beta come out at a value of 163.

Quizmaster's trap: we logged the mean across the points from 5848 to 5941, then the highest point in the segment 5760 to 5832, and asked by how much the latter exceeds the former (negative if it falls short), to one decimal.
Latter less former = 8.2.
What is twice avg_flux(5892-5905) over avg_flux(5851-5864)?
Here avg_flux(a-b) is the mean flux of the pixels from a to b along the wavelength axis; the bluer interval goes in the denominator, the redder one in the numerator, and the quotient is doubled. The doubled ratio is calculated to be 1.87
